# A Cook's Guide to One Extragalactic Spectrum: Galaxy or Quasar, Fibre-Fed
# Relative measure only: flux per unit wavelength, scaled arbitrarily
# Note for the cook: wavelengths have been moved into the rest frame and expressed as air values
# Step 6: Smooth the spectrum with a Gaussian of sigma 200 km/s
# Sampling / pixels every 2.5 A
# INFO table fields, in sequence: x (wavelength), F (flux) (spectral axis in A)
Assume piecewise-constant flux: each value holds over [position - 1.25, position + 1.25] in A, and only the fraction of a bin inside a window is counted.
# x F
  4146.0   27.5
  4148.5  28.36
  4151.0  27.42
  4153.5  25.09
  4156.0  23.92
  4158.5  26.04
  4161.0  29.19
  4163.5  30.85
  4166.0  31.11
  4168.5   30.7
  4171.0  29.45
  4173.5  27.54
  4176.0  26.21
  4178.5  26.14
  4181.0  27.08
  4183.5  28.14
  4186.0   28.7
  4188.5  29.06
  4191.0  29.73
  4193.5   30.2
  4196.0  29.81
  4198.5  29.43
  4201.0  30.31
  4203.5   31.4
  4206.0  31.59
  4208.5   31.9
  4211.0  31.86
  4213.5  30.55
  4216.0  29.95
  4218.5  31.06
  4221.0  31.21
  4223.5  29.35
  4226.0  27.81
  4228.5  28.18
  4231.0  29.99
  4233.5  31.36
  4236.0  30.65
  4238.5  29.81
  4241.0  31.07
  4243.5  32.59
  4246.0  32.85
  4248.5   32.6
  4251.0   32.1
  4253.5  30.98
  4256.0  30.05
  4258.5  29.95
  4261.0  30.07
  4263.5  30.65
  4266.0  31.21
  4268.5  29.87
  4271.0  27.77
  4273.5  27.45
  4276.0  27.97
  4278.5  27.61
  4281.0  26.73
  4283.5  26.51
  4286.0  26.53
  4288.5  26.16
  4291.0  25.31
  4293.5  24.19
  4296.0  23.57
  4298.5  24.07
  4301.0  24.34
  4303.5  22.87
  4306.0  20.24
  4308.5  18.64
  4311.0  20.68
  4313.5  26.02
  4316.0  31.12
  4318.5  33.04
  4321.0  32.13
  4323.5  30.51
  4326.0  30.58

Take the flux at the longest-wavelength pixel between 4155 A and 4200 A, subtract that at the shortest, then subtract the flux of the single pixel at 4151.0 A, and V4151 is -22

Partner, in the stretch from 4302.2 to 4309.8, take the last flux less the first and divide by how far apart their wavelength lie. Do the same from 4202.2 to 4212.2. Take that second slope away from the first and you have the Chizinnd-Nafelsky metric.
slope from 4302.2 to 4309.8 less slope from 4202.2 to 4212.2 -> -0.91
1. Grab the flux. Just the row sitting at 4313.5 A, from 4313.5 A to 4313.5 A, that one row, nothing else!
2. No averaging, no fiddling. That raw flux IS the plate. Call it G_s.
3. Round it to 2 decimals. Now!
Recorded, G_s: 26.02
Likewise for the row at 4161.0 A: 29.19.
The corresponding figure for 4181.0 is 27.08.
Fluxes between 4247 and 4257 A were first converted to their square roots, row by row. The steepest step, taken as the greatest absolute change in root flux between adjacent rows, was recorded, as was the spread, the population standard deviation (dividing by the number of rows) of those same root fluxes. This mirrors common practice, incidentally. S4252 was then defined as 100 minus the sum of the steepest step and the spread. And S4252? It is 99.8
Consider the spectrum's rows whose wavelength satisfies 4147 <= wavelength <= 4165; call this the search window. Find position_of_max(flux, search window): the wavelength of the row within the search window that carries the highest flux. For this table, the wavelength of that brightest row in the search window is 4163.5 A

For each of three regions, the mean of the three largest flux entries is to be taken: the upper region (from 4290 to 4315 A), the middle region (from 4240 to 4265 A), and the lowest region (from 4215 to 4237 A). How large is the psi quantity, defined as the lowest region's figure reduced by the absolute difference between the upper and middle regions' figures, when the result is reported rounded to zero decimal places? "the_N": 24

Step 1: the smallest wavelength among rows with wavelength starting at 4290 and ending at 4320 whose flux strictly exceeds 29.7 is 4316.0 A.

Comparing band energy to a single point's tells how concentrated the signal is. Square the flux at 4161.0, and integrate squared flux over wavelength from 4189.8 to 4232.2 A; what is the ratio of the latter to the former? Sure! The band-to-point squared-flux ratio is 46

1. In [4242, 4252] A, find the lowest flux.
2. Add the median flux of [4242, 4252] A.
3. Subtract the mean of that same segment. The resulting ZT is 32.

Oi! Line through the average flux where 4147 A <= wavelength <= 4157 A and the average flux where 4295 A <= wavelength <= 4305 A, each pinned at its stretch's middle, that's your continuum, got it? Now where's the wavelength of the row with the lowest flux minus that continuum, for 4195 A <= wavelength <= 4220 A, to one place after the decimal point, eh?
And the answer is 4198.5 A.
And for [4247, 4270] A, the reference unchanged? 4258.5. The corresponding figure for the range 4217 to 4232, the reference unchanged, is 4226.0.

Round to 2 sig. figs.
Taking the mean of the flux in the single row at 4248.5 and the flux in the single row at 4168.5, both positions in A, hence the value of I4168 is 32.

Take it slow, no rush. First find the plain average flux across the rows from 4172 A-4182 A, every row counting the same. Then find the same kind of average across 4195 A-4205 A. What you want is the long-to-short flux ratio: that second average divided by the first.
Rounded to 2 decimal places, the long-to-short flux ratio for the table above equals 1.13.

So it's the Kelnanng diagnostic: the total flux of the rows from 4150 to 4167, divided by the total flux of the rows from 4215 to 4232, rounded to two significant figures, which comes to 0.93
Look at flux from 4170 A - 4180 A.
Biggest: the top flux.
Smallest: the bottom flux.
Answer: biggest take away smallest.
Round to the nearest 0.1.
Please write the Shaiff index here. 3.3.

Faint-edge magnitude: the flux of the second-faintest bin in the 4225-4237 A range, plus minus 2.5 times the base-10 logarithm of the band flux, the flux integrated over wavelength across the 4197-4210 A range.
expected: 21.7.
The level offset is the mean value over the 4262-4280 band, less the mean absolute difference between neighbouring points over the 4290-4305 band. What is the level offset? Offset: 28.1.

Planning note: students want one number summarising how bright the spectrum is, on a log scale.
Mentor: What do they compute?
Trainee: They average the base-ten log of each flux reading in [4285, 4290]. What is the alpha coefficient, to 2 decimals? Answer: 1.42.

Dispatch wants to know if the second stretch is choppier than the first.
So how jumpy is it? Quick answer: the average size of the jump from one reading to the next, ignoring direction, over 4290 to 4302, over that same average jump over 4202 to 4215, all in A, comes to 1.4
